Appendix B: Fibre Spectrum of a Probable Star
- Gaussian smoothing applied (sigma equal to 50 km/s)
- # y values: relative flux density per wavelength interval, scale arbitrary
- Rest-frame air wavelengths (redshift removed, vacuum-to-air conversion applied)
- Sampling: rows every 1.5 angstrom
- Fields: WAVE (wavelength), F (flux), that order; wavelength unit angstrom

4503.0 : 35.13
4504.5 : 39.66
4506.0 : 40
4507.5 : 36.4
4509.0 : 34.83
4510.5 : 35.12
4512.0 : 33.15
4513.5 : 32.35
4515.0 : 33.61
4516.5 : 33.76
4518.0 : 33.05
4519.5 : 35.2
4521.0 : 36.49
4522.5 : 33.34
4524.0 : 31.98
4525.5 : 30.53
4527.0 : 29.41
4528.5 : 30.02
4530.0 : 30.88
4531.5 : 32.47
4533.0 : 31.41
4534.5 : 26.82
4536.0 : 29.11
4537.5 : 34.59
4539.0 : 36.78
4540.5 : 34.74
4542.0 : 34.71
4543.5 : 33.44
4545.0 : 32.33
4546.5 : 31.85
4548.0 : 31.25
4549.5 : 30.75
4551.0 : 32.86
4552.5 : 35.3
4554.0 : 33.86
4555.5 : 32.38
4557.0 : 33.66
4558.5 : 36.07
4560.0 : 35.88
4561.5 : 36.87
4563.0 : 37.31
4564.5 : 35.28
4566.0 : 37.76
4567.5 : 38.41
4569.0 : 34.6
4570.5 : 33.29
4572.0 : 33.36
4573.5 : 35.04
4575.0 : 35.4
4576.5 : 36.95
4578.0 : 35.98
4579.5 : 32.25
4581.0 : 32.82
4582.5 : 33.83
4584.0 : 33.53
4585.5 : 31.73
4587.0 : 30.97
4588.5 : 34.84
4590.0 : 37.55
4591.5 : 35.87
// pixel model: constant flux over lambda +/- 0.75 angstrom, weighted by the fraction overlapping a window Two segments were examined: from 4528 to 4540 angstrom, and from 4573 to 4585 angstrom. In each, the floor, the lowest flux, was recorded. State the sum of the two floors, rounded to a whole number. 59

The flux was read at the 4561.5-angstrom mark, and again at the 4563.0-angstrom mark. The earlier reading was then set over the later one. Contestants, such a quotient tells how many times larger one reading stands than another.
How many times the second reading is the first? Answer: 0.99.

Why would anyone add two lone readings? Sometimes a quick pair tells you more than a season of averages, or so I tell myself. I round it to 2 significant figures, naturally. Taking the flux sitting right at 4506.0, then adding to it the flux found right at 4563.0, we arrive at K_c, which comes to 77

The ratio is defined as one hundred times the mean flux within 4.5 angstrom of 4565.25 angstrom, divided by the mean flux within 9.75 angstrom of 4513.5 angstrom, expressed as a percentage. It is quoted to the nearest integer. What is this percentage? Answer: 104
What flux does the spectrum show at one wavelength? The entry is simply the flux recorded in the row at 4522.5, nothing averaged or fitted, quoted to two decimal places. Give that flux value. 33.34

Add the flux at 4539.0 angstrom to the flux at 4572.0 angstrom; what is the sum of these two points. 70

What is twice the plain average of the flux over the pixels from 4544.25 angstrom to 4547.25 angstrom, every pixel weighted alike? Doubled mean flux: 64.2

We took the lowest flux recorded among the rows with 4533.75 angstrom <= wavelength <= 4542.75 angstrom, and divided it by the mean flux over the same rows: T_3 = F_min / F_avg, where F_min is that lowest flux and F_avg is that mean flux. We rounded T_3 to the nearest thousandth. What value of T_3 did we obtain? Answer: 0.818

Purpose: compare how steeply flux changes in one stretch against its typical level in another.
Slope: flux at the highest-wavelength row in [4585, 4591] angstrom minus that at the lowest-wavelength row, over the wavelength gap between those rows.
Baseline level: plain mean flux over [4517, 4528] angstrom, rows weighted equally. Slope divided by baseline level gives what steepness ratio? 0.039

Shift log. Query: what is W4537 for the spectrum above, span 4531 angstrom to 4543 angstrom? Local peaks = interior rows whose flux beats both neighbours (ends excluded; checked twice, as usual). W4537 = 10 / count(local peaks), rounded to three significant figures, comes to 10.0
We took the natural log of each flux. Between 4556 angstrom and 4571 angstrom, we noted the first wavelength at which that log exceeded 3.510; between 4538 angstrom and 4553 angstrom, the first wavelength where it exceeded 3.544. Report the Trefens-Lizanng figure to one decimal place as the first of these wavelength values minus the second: 18.0 angstrom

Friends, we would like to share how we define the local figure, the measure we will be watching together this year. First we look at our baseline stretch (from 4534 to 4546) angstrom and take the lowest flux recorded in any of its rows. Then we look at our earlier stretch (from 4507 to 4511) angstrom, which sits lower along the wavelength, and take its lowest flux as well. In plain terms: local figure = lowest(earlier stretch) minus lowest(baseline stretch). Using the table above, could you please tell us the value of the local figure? 8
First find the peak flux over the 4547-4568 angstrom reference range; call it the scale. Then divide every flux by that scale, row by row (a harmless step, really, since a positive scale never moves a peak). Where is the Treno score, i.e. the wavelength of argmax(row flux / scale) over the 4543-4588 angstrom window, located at 4567.5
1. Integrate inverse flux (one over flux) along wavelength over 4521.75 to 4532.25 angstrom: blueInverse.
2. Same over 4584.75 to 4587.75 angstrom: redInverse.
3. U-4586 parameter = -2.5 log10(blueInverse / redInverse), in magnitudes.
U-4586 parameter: -1.4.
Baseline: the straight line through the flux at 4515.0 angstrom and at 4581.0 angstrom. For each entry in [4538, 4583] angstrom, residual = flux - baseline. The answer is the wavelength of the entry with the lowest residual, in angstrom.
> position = 4549.5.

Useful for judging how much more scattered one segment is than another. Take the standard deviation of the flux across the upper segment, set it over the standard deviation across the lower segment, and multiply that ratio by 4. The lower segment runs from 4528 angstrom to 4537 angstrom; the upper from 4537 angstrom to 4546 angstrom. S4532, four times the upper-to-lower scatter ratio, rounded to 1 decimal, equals 3.0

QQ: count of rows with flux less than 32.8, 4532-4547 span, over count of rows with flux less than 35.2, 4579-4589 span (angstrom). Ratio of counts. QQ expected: 0.71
